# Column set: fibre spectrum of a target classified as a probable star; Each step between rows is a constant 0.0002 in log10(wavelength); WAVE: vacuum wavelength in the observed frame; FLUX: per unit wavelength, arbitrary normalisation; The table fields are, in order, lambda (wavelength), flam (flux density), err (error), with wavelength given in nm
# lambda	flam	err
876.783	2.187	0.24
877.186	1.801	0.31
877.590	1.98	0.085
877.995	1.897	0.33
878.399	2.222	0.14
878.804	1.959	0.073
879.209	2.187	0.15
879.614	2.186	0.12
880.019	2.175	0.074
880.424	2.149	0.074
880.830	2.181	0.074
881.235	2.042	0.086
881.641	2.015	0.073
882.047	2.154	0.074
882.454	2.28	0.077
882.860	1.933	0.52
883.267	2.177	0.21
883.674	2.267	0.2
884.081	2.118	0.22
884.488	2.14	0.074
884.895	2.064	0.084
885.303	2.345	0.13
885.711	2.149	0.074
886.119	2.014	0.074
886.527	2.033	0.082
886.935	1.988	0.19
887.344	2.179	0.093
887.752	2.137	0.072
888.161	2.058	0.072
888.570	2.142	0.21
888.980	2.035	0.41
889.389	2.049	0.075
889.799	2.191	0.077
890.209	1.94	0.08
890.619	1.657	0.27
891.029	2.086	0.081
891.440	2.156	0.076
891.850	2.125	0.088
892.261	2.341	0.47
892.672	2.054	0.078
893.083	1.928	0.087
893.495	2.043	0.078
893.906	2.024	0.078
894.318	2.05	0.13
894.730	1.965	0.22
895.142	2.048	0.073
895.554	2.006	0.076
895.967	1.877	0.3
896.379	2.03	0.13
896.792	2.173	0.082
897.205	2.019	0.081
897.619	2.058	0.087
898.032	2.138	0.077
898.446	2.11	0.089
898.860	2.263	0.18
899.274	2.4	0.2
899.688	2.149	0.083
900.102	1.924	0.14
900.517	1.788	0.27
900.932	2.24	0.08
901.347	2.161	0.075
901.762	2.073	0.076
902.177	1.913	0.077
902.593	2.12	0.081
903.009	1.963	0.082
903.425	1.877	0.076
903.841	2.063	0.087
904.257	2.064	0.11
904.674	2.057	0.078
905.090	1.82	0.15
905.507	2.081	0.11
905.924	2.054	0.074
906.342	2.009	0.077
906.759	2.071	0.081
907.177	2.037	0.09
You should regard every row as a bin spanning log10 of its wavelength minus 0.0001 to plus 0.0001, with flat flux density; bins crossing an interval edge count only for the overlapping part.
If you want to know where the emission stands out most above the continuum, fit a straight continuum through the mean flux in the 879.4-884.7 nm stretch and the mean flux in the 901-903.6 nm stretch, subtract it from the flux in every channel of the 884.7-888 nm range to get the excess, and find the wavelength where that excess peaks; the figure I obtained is 885.303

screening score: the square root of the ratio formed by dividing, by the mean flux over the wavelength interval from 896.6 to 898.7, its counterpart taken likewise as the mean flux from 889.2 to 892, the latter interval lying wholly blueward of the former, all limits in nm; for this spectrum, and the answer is 0.98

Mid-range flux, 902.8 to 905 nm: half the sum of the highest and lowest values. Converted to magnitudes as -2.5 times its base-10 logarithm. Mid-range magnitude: -0.74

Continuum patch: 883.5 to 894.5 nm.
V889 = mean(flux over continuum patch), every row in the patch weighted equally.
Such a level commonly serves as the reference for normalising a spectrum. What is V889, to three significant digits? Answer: 2.09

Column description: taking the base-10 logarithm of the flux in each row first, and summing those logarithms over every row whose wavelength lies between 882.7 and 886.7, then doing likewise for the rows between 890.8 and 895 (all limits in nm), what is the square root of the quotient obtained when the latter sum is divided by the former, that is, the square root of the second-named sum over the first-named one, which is 0.99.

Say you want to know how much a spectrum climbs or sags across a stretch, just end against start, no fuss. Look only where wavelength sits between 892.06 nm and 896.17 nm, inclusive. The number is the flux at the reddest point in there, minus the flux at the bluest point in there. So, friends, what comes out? -0.46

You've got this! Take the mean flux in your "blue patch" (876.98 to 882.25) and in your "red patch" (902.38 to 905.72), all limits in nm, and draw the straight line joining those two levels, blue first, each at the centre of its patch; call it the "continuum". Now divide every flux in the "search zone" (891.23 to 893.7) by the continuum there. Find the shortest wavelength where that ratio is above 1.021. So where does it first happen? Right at 891.440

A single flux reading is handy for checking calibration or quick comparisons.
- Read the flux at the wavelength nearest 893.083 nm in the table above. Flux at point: 1.928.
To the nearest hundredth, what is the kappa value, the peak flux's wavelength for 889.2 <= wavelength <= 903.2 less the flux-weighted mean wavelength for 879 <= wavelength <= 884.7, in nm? 17.43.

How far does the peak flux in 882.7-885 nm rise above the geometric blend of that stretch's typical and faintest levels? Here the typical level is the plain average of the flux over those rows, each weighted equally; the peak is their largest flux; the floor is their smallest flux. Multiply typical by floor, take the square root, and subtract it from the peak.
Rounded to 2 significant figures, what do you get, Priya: 0.24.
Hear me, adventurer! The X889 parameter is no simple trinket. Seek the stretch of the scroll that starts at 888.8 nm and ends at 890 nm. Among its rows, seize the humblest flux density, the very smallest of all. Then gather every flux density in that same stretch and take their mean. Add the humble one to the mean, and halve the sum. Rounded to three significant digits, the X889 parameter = 2.06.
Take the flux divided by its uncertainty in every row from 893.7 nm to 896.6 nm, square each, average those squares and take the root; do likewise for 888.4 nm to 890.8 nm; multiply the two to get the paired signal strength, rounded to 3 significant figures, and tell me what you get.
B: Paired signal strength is 390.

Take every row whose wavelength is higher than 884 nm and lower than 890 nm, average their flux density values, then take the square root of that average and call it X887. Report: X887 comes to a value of 1.45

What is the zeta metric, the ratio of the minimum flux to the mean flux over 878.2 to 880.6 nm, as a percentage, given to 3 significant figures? 91.3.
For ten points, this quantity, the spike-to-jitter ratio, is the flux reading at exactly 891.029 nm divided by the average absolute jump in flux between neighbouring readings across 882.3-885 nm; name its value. 13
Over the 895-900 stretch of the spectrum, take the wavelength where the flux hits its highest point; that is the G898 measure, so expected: 899.274 nm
